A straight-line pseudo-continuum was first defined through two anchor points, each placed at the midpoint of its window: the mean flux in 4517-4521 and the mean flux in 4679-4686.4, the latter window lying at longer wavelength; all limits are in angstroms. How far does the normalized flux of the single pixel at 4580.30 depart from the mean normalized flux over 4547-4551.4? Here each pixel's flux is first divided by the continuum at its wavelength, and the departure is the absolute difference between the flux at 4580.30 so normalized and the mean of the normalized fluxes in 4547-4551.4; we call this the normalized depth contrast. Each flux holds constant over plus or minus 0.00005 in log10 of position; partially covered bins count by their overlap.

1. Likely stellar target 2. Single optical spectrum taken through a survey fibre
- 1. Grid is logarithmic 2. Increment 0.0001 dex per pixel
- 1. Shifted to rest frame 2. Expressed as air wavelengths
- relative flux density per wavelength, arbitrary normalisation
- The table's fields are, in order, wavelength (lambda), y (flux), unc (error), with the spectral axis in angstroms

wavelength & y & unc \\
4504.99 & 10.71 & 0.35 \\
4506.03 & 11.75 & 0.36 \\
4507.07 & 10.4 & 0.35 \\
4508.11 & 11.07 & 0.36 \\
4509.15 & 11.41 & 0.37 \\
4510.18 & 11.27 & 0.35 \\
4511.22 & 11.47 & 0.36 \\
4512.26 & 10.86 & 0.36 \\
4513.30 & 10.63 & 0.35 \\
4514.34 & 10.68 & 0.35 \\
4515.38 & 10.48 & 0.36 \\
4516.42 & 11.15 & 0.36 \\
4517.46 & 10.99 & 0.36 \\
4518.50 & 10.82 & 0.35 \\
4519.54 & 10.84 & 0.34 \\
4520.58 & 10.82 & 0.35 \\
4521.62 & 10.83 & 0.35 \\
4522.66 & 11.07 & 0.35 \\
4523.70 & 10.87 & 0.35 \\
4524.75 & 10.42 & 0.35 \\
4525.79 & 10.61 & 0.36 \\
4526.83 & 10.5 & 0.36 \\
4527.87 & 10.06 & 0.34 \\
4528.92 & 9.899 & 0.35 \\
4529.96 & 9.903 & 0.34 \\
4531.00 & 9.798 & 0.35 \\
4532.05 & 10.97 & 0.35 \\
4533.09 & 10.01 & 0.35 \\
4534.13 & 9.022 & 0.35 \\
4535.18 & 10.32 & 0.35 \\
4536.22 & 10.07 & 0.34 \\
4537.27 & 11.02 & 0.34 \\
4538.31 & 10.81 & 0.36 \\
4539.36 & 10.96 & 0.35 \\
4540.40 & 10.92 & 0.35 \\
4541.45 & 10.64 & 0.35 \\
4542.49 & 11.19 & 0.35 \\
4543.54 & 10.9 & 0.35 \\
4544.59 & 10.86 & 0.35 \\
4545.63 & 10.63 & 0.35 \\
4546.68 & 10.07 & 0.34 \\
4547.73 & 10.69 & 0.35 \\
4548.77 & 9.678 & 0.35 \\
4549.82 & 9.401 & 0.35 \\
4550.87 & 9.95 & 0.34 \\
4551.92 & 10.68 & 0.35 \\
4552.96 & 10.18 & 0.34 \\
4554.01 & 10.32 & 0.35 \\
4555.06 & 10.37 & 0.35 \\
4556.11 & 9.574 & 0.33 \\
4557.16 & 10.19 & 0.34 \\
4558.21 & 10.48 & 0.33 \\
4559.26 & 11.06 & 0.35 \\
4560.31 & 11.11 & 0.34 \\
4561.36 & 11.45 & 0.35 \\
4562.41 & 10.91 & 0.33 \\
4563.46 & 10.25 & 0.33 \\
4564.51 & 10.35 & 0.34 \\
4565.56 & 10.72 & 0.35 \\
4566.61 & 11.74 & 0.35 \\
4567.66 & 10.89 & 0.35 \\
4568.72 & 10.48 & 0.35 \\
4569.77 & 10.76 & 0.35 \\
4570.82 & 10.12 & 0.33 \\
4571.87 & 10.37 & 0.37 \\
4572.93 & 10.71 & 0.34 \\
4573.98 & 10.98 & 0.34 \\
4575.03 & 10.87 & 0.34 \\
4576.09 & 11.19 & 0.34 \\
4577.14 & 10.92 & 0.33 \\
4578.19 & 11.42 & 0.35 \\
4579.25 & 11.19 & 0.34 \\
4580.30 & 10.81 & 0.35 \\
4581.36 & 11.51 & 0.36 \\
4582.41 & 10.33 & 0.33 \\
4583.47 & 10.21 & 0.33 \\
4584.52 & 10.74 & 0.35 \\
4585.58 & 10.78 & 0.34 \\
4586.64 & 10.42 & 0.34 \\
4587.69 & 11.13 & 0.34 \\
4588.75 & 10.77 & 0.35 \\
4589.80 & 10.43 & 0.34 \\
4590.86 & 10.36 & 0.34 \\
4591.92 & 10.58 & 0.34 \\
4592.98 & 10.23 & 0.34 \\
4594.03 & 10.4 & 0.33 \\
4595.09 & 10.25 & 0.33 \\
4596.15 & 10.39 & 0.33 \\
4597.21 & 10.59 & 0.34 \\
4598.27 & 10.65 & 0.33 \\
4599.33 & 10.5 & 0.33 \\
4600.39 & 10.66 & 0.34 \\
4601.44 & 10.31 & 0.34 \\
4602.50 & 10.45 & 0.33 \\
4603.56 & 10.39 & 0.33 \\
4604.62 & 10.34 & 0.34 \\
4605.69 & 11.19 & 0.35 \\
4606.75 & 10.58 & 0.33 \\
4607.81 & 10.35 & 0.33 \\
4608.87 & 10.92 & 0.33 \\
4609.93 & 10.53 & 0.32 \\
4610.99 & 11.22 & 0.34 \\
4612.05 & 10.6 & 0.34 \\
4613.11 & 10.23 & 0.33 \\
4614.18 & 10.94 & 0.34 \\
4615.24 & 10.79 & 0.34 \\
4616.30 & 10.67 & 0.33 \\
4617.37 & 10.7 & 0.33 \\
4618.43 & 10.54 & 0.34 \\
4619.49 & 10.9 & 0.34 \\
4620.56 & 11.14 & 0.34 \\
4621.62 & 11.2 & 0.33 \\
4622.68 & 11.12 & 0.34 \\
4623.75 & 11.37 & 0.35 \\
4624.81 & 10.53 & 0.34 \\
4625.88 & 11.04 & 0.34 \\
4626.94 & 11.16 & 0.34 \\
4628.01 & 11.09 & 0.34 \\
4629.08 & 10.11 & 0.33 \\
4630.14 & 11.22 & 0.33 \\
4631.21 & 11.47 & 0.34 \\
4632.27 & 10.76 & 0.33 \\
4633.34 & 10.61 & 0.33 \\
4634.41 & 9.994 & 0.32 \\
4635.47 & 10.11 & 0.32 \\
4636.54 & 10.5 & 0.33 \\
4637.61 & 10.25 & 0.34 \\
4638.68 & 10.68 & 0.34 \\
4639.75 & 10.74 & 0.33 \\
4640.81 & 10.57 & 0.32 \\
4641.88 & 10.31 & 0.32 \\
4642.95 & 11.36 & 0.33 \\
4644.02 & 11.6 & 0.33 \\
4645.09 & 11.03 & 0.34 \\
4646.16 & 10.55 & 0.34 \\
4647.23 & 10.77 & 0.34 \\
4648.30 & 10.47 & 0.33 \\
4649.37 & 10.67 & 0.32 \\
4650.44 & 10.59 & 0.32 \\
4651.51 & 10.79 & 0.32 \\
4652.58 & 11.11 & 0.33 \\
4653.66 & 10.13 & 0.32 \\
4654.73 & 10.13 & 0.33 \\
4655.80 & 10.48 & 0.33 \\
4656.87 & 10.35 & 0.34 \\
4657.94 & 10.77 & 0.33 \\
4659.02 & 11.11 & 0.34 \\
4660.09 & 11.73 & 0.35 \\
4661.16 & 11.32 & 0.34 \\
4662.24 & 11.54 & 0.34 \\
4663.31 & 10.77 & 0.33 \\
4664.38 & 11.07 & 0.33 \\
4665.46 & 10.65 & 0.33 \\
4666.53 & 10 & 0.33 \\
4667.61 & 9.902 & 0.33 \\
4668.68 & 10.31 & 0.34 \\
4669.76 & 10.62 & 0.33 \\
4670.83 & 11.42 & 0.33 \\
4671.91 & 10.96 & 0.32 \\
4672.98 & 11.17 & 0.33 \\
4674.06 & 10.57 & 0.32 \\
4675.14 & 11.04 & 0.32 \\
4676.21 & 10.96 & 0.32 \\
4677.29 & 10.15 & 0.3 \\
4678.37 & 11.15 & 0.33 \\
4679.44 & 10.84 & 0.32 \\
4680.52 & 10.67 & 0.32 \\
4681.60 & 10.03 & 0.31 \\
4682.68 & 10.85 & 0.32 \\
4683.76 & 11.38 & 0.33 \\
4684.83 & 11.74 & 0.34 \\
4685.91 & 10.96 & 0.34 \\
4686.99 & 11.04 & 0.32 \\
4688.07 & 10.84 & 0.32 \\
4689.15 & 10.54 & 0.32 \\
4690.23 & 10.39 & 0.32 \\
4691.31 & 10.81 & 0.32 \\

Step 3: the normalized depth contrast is 0.080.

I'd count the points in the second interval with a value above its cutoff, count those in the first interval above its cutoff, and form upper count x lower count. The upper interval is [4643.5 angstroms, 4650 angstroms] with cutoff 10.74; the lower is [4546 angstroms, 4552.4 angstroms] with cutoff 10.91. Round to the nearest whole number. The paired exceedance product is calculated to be 0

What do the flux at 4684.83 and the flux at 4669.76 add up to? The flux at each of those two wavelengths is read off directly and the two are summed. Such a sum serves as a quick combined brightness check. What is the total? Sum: 22.4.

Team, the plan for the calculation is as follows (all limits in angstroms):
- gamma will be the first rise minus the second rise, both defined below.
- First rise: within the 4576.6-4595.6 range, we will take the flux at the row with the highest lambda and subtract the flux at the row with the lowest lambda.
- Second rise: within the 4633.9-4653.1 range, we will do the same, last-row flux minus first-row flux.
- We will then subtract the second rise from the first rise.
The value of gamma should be -1.8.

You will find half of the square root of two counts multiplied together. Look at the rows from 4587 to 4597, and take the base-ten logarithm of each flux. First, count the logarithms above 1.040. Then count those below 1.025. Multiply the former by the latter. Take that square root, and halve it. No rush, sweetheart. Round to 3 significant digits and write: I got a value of 1.32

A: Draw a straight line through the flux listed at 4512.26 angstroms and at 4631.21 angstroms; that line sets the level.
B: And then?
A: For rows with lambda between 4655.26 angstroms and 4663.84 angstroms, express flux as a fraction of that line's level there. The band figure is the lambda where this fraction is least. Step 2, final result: 4656.87 angstroms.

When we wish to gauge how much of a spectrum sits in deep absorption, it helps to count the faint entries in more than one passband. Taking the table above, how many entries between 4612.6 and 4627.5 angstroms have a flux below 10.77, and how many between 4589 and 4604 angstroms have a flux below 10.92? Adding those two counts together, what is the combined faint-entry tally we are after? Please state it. 19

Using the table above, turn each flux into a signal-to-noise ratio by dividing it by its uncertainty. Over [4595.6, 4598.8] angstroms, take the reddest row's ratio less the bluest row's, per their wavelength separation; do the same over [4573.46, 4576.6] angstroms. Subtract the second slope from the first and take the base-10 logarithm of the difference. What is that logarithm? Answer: -1.1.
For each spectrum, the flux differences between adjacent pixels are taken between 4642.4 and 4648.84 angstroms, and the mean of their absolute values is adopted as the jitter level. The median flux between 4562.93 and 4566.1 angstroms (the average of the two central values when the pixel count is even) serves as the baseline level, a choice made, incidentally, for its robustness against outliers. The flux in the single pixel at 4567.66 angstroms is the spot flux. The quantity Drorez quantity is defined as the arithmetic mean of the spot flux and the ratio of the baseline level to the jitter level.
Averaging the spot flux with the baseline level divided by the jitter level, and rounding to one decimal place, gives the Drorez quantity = 19.7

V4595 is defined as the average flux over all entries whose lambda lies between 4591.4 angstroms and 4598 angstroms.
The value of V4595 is 10.4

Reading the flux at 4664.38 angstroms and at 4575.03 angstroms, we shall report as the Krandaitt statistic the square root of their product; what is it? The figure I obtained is 11.0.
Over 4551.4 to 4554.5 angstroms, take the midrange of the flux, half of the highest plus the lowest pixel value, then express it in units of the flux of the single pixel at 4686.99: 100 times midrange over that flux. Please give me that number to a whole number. 94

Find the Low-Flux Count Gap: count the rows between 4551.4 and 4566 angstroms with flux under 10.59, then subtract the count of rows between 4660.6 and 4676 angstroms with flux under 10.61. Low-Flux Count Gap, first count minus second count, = 4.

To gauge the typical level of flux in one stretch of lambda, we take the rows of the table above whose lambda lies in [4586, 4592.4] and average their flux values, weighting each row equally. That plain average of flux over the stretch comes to 10.6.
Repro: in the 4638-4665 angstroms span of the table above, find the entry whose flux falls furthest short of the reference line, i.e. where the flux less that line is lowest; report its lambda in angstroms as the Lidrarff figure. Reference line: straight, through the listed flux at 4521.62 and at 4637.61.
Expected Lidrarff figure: 4653.66 angstroms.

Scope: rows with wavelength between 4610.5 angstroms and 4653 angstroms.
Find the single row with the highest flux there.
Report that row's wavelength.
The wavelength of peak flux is 4644.02 angstroms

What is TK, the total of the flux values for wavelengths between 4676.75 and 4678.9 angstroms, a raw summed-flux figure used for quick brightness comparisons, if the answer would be 21.3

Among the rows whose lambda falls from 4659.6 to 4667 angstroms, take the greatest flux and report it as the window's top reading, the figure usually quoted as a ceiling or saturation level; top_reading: 11.73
